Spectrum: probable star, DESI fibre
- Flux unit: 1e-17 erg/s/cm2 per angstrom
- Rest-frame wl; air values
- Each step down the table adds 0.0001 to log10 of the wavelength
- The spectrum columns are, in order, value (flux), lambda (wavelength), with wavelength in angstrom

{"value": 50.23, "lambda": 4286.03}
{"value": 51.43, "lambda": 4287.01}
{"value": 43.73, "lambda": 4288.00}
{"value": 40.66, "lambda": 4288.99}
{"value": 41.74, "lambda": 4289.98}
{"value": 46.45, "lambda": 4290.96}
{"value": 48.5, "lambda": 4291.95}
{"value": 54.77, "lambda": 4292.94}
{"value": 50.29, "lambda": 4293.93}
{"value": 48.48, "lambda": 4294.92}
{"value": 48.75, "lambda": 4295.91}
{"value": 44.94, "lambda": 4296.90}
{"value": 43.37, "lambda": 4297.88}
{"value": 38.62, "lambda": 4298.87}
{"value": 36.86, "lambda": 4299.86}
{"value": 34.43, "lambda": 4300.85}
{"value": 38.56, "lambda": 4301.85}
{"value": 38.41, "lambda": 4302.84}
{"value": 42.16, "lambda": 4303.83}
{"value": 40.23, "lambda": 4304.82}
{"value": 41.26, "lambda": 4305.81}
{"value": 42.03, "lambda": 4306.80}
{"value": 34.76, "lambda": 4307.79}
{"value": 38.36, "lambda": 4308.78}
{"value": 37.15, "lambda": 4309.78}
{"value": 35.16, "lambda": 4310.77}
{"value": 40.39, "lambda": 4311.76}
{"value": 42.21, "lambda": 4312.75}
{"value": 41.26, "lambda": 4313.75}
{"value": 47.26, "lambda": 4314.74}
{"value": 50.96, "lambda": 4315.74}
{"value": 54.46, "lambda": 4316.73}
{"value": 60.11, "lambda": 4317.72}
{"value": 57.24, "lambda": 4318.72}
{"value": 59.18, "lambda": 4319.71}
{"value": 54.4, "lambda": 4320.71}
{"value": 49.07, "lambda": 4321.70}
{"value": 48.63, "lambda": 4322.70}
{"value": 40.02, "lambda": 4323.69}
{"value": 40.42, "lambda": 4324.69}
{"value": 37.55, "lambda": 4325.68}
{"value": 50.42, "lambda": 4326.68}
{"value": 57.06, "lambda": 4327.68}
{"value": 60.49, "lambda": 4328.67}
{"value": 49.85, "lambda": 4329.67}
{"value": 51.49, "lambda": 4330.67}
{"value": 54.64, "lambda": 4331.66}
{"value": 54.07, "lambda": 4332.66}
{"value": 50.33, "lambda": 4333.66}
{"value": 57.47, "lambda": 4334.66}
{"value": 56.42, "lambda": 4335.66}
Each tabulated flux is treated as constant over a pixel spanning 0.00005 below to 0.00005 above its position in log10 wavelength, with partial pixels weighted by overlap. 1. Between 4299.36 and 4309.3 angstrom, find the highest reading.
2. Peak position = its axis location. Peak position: 4303.83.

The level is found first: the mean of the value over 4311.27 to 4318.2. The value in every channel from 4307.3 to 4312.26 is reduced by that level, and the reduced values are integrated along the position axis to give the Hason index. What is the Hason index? -54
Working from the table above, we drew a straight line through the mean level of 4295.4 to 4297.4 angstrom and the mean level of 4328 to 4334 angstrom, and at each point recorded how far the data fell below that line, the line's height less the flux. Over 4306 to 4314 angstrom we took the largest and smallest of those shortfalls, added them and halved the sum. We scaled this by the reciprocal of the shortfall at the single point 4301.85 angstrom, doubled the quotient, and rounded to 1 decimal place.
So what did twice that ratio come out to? 2.3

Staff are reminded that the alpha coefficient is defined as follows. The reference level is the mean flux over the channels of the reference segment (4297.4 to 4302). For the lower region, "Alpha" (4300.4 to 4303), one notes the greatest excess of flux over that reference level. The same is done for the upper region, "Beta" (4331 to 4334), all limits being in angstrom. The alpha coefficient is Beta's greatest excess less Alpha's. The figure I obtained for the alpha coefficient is 16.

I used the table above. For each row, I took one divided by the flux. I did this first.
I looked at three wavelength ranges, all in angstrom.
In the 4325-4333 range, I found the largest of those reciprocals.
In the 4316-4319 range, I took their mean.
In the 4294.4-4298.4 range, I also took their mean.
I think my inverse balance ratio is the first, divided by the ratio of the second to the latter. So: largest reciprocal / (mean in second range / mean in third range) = 0.033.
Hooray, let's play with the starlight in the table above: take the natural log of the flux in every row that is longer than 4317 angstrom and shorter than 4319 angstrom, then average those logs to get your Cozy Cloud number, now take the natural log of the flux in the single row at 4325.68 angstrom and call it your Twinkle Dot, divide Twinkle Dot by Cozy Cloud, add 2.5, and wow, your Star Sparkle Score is 3.39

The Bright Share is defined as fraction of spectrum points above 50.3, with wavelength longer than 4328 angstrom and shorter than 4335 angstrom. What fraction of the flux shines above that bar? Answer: 0.9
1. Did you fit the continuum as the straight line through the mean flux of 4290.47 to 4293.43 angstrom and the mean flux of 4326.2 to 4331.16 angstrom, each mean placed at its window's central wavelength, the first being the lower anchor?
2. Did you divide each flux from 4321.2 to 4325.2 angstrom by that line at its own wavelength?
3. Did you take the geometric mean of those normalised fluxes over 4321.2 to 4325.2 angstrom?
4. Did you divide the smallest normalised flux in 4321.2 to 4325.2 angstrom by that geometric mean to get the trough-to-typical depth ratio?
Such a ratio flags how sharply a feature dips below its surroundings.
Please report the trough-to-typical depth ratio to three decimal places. 0.902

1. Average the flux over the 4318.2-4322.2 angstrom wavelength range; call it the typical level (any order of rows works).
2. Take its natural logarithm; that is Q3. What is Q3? 4.01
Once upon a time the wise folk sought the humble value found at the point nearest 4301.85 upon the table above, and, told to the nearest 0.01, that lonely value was 38.56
